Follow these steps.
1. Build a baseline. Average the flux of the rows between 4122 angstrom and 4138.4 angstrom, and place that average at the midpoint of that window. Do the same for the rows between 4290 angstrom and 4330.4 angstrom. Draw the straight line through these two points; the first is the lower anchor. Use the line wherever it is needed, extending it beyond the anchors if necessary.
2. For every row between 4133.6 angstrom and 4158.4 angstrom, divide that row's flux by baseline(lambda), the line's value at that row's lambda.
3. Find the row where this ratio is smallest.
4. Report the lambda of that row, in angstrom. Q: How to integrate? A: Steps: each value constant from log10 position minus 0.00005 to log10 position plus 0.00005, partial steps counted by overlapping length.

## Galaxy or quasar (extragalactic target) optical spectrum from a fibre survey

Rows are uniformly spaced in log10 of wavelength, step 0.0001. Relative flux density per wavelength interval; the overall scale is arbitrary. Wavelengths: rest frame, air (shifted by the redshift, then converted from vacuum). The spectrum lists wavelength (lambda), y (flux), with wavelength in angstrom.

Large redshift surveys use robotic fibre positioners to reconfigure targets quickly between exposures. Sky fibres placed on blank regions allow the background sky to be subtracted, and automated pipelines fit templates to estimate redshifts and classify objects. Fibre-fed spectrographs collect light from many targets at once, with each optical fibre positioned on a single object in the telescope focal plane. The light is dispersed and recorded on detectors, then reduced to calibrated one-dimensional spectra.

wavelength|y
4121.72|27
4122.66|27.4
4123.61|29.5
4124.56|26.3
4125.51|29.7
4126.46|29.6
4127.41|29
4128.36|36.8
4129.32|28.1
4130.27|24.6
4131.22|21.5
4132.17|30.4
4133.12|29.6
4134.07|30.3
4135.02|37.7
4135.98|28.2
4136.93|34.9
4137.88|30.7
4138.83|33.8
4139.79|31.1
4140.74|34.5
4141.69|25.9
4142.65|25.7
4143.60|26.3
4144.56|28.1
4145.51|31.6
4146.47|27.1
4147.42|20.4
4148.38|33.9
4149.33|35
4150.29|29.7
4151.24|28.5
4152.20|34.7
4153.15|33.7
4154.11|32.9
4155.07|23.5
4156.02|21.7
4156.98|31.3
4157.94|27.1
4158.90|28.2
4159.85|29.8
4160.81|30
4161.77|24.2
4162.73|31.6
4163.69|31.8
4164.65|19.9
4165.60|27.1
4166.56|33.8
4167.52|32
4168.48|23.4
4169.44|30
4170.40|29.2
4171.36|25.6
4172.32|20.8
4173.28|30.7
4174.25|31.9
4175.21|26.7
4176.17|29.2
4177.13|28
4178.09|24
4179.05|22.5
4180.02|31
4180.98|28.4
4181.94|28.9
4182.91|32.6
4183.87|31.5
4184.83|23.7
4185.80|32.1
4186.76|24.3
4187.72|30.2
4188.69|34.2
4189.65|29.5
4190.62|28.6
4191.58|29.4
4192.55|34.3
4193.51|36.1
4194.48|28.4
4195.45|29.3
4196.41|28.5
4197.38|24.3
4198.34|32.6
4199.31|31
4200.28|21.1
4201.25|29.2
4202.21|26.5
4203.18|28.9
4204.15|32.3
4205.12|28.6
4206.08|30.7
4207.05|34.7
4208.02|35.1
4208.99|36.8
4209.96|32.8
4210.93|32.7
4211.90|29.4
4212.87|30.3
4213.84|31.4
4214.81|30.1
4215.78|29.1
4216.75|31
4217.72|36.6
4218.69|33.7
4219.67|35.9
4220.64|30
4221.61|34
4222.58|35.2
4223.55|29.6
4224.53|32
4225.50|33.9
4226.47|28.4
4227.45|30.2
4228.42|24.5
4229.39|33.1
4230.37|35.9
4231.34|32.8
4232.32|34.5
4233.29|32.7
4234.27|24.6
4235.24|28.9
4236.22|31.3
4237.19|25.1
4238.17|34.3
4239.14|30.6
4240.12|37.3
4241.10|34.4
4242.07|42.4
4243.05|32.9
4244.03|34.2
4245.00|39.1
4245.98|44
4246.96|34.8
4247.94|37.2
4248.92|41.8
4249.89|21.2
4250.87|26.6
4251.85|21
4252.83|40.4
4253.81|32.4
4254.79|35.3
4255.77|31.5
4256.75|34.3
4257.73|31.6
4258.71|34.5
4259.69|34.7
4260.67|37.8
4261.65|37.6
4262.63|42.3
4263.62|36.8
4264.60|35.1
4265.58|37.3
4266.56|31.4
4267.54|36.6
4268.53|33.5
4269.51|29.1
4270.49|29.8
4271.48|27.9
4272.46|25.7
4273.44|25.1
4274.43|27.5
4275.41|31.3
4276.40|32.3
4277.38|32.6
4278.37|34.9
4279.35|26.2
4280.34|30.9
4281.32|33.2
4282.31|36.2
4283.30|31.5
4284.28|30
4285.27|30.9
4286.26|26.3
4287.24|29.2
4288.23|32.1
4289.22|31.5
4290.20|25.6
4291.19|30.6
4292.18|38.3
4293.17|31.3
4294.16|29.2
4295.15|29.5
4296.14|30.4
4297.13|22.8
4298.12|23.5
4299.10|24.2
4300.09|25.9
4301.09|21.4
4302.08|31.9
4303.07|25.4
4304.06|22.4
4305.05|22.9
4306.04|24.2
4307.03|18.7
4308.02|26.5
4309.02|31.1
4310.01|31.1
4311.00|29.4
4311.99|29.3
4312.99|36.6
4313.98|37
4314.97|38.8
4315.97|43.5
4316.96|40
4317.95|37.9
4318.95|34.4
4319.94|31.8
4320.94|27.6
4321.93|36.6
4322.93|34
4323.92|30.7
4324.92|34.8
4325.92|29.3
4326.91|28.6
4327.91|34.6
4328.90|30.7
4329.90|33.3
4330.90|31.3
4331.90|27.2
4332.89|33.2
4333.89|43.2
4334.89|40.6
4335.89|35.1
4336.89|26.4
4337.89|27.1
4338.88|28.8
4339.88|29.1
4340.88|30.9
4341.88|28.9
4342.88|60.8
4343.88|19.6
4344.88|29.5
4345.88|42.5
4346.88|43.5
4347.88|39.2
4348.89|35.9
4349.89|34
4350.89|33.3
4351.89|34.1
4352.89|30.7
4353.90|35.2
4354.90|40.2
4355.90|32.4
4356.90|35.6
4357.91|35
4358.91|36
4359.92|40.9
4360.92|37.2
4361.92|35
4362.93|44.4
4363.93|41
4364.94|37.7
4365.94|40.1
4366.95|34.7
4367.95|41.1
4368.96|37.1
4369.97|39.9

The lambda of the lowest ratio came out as 4147.42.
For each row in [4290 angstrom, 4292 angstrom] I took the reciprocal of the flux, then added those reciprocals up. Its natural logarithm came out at -2.6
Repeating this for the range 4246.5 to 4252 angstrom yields -1.6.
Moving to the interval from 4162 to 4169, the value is -1.4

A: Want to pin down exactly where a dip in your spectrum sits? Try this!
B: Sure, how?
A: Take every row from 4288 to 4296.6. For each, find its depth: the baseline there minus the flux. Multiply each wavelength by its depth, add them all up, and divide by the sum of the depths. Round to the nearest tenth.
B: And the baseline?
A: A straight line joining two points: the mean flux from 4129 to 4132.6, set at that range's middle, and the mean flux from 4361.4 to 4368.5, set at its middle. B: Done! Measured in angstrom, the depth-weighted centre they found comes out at 4292.4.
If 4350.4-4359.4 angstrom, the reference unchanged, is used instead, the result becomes 4354.4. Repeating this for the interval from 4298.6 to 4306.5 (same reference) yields 4302.7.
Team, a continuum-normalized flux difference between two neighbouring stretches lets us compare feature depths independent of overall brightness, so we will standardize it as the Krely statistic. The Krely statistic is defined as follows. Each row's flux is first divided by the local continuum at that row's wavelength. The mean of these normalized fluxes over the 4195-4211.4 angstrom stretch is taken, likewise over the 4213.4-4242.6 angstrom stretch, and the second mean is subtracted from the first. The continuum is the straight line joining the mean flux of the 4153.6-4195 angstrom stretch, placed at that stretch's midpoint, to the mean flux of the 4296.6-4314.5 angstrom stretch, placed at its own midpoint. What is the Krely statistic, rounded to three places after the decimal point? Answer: -0.077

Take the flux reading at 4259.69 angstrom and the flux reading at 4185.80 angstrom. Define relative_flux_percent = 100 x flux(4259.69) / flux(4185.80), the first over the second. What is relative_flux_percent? 108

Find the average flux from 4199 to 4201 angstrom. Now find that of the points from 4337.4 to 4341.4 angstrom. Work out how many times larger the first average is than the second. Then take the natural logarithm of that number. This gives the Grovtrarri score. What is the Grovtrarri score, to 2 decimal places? -0.11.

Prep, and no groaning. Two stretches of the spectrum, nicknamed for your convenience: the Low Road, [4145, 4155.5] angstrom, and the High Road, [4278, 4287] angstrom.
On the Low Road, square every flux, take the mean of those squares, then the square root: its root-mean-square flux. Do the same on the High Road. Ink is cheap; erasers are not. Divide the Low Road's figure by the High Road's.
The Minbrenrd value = 0.97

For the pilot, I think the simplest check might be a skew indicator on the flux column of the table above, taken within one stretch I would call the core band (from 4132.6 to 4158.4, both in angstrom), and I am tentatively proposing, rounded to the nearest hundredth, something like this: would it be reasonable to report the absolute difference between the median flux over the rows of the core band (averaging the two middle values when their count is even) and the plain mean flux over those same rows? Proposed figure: 0.38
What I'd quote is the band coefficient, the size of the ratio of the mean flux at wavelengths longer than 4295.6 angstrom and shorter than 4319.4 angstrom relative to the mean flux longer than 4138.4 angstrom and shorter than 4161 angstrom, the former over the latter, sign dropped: 1.01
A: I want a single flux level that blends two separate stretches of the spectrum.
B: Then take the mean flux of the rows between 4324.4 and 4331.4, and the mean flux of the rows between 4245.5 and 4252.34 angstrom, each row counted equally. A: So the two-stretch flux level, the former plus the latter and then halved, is 32.1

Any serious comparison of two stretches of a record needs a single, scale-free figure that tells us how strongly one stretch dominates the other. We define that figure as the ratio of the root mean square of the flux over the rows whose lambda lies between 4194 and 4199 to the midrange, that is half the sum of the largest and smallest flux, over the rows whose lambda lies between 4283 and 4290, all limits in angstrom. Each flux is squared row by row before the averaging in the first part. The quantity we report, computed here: 0.984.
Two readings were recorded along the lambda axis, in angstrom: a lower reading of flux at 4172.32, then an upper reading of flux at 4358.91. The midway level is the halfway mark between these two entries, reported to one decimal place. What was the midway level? 28.4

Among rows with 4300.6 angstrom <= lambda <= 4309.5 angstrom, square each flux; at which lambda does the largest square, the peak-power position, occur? 4302.08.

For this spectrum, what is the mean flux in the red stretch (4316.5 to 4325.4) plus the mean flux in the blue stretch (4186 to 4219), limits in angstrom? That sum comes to 65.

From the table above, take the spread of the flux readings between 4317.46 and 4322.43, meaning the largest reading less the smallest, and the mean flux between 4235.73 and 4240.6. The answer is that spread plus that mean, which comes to 42.0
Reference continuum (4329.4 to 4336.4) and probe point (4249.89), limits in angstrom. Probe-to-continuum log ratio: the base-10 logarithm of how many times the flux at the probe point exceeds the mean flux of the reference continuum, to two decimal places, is -0.22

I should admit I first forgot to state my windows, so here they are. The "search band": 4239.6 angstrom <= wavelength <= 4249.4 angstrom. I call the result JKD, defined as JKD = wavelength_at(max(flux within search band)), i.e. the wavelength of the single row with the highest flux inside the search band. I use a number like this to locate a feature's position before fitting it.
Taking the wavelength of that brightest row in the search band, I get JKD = 4245.98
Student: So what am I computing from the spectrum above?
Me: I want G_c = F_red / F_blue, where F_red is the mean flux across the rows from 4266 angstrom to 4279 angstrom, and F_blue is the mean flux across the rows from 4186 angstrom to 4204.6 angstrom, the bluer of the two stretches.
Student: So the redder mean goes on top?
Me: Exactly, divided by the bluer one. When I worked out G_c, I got 1.04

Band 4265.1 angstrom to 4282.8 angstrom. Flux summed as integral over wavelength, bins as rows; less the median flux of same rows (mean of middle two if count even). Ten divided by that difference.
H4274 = 0.019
